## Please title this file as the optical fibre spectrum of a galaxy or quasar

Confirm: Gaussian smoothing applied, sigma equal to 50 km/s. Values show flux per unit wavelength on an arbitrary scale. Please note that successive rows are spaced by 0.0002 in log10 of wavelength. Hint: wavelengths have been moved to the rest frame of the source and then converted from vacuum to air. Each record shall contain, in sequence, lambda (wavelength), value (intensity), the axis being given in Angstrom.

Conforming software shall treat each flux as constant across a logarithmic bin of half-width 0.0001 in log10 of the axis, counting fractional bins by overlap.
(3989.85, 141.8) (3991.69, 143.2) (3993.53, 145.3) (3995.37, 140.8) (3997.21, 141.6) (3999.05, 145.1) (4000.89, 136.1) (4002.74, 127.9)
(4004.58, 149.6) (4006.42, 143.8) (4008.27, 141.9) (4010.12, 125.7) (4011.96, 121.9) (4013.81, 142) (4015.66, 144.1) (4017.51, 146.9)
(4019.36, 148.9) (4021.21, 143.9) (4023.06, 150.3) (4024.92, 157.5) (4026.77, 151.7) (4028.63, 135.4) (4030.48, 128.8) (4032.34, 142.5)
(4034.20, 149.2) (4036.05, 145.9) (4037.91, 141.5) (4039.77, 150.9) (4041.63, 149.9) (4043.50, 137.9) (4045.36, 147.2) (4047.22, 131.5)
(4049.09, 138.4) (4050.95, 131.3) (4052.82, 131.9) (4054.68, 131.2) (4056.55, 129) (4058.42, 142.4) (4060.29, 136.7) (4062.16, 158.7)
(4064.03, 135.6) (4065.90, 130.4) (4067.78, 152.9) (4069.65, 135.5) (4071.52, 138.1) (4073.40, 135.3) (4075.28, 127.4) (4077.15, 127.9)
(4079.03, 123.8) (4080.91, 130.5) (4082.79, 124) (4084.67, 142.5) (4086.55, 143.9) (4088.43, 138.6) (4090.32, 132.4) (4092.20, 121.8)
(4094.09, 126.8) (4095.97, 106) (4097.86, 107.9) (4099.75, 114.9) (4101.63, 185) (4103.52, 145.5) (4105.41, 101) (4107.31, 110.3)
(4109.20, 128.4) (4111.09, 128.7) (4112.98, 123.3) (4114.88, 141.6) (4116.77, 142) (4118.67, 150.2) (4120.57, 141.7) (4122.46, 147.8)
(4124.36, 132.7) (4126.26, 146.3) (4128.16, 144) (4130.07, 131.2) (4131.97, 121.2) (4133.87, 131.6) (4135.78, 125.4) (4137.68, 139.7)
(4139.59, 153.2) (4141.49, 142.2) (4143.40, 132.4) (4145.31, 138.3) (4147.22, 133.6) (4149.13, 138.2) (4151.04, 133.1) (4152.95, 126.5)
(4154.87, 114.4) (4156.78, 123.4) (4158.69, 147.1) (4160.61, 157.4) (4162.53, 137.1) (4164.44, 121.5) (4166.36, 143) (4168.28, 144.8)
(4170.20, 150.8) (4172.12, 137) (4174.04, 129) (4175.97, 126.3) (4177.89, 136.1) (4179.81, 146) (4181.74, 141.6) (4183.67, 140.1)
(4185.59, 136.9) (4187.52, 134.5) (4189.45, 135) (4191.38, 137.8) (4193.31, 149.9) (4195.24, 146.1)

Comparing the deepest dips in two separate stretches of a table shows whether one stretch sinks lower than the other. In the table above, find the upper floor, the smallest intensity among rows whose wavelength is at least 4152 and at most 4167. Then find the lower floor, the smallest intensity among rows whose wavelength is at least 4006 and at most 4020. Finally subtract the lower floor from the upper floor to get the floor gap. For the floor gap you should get -7.5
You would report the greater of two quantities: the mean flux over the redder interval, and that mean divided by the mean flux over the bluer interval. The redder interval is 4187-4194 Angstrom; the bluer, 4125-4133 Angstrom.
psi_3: 139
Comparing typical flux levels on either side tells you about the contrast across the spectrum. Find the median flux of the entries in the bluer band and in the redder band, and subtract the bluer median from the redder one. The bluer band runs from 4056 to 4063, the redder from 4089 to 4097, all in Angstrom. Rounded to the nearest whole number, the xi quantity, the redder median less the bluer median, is -15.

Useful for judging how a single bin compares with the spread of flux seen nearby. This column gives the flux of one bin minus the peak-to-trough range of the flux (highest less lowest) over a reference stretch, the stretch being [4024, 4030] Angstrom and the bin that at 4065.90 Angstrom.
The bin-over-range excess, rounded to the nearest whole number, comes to 108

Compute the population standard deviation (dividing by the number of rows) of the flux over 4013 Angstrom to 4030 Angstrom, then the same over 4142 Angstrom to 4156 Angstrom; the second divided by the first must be 1.3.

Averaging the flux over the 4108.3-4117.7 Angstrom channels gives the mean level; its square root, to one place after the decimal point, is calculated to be 11.5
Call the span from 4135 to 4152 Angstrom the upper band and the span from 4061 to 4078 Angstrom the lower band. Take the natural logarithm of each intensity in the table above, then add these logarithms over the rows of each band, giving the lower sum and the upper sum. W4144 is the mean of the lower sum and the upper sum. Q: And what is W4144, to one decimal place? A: 44.3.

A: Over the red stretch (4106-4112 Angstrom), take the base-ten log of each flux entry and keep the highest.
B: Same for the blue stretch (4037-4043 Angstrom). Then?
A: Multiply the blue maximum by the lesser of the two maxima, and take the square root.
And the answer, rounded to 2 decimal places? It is 2.14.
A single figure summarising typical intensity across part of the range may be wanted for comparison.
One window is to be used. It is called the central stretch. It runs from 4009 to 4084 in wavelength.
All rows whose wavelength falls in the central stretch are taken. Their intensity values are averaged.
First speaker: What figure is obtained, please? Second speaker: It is 139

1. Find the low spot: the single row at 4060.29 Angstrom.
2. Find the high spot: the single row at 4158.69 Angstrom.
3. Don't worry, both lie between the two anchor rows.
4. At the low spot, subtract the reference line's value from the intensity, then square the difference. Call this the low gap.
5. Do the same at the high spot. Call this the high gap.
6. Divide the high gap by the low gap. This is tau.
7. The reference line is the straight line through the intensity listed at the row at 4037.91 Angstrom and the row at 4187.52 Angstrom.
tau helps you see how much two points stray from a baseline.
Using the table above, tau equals 9.0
